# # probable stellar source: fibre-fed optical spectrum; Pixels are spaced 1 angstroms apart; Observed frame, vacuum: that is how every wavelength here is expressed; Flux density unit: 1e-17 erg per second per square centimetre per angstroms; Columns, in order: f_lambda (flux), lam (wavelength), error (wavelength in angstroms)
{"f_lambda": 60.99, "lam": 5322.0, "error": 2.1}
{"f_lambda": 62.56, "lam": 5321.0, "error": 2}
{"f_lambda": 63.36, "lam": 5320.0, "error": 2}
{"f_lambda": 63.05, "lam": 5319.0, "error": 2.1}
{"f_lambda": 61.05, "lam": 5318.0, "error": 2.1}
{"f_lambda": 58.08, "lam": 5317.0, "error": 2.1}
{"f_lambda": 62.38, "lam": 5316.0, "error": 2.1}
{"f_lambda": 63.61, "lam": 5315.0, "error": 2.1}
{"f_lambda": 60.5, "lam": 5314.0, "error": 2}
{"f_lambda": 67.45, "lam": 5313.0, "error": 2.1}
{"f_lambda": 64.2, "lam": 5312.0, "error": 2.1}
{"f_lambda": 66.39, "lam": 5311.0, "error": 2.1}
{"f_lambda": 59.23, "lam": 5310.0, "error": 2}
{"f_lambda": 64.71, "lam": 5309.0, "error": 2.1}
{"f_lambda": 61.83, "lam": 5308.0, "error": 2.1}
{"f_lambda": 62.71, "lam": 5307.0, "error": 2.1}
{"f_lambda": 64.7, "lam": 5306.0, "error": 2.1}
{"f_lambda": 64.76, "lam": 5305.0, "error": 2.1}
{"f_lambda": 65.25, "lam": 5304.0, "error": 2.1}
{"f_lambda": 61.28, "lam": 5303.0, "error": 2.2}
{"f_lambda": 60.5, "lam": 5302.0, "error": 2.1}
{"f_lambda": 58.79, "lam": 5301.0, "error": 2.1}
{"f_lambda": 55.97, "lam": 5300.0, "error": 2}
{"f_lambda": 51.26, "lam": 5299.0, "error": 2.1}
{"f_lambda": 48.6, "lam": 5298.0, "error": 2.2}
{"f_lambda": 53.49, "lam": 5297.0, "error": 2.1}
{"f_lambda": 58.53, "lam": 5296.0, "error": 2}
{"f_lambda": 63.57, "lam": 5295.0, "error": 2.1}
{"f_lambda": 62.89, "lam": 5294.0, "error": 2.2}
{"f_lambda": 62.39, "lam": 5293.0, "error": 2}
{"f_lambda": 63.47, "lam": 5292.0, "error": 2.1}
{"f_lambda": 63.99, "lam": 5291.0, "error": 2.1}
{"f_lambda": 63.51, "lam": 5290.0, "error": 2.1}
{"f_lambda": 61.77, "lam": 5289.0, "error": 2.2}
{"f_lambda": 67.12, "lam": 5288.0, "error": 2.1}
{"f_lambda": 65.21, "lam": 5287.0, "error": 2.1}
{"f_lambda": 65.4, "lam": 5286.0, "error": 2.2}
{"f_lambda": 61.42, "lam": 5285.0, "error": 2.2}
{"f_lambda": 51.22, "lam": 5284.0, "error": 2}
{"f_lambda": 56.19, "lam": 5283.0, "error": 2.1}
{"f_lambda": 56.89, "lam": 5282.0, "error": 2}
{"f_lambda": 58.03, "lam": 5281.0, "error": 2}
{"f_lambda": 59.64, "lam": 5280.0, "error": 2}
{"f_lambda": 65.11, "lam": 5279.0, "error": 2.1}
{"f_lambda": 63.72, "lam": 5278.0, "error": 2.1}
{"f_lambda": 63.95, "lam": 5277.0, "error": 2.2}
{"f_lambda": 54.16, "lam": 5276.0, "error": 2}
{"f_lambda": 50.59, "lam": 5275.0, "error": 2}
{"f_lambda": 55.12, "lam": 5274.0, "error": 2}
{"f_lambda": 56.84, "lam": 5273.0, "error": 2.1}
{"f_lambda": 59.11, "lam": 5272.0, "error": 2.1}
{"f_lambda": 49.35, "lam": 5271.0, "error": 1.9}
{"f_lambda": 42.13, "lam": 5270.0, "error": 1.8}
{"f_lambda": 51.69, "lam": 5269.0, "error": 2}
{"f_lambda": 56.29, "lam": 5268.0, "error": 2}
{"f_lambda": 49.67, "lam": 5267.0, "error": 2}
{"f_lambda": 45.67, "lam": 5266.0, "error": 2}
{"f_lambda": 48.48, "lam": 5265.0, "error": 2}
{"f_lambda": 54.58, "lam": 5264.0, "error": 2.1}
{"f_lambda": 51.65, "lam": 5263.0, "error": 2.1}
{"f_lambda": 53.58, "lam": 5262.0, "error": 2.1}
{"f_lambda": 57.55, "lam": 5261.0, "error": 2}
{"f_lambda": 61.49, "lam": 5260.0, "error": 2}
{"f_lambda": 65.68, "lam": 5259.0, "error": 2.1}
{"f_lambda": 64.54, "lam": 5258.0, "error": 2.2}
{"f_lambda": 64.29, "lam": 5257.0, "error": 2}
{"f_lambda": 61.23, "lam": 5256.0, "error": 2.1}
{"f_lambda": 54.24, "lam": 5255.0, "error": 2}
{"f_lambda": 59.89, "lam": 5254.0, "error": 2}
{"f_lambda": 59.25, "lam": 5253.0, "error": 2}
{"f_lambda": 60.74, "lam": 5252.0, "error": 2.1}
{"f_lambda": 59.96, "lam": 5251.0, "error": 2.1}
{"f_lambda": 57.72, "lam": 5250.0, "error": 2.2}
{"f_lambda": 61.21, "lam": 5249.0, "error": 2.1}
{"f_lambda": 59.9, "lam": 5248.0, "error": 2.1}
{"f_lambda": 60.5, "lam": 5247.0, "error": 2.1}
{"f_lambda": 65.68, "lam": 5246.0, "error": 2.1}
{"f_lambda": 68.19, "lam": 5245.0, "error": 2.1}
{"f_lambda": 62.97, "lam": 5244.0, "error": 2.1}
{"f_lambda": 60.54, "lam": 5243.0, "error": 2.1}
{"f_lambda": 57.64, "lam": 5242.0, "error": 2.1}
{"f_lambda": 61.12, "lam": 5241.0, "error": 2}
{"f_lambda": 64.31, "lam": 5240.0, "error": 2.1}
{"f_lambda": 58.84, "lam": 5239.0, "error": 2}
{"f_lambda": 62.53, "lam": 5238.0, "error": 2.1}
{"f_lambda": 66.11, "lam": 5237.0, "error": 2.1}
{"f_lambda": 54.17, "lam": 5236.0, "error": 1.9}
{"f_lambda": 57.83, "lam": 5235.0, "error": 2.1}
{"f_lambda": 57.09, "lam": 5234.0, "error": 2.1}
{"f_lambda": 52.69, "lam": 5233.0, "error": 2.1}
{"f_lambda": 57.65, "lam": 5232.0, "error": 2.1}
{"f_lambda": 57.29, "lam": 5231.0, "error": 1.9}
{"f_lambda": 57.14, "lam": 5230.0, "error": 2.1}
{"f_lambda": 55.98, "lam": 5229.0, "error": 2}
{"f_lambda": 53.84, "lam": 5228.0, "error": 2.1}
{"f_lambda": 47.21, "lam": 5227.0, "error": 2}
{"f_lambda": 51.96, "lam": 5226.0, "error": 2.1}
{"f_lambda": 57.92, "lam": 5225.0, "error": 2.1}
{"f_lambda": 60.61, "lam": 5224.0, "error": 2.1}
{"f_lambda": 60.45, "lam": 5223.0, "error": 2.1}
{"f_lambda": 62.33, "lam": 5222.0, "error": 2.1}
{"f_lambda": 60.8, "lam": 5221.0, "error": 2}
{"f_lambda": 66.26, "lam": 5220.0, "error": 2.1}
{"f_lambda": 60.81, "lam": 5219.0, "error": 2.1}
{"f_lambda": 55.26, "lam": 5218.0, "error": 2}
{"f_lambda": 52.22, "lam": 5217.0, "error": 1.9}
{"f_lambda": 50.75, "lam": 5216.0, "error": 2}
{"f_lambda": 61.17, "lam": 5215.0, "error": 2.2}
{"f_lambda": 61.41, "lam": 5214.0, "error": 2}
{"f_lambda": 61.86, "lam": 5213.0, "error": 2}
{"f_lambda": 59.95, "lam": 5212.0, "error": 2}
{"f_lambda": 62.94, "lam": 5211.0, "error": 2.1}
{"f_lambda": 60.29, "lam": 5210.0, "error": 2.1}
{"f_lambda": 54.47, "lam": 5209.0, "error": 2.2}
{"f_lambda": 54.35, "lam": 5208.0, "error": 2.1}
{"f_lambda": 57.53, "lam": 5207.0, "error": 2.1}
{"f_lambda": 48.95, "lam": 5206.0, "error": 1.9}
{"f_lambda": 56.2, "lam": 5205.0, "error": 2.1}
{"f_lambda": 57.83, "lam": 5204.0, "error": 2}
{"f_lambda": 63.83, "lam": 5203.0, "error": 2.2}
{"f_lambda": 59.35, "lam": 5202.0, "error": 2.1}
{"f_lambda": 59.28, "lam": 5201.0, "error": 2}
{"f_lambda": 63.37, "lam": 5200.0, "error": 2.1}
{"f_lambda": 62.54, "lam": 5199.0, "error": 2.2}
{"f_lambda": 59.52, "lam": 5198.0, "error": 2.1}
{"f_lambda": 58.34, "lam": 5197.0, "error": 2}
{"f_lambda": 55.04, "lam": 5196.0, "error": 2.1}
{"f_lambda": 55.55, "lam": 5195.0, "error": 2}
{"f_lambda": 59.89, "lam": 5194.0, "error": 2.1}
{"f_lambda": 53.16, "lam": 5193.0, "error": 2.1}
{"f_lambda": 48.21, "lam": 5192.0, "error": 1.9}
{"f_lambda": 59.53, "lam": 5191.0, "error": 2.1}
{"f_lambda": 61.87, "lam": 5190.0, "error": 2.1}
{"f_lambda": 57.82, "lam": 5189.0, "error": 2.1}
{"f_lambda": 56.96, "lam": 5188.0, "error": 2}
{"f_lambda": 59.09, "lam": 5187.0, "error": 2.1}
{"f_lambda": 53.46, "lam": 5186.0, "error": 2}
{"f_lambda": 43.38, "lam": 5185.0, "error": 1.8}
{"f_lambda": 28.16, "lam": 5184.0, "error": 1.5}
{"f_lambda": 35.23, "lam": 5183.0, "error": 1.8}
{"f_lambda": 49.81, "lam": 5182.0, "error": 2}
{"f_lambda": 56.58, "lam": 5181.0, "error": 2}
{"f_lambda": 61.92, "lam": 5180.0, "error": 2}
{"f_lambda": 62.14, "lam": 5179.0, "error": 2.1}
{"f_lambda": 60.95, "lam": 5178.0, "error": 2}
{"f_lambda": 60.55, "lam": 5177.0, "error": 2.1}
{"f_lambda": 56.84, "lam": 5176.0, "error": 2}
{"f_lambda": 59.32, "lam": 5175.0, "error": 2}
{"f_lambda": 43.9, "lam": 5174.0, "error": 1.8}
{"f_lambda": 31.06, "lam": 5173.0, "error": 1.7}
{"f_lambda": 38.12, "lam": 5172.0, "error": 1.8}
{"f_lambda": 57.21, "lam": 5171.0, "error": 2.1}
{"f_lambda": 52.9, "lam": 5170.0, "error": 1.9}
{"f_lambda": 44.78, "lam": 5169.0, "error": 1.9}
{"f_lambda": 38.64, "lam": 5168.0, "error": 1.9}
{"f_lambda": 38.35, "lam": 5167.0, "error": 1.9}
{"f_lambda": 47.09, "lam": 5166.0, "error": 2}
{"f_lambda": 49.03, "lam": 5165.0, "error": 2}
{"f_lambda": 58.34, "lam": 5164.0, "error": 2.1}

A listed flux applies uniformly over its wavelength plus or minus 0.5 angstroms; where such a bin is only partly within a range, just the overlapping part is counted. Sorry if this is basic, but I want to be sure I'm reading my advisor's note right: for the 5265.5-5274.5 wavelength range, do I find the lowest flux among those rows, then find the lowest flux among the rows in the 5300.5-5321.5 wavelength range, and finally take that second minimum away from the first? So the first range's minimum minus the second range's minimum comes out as -16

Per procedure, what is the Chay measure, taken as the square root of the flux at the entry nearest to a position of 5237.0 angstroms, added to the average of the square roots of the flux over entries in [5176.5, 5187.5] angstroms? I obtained 15.3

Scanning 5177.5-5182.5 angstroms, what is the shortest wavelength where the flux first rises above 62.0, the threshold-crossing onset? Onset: 5179.0 angstroms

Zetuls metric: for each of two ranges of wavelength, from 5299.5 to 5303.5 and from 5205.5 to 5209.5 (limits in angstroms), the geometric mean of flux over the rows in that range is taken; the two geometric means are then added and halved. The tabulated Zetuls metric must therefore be 56.4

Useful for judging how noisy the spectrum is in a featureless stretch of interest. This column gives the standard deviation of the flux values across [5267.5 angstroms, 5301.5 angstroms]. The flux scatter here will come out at 5.9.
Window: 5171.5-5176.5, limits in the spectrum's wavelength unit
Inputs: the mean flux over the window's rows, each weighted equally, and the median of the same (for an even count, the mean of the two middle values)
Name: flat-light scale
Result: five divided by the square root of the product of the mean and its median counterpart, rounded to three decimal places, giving 0.111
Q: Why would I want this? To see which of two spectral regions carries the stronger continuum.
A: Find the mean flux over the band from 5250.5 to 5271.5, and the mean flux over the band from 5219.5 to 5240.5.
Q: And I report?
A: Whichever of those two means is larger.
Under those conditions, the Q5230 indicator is 58.2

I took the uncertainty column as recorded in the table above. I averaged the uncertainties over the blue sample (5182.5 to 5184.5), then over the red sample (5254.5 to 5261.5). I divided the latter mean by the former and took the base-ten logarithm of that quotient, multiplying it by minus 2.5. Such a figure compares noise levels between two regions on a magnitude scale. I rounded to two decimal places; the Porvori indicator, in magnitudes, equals -0.24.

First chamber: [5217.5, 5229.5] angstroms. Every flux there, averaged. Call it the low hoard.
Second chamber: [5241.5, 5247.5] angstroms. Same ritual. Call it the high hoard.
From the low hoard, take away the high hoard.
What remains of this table -5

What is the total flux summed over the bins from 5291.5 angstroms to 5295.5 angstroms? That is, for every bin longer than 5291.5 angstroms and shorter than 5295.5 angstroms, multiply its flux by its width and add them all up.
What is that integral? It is 252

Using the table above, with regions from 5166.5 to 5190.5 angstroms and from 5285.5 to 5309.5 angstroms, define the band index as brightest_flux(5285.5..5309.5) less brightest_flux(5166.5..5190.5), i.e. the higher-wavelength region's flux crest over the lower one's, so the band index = 5.0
